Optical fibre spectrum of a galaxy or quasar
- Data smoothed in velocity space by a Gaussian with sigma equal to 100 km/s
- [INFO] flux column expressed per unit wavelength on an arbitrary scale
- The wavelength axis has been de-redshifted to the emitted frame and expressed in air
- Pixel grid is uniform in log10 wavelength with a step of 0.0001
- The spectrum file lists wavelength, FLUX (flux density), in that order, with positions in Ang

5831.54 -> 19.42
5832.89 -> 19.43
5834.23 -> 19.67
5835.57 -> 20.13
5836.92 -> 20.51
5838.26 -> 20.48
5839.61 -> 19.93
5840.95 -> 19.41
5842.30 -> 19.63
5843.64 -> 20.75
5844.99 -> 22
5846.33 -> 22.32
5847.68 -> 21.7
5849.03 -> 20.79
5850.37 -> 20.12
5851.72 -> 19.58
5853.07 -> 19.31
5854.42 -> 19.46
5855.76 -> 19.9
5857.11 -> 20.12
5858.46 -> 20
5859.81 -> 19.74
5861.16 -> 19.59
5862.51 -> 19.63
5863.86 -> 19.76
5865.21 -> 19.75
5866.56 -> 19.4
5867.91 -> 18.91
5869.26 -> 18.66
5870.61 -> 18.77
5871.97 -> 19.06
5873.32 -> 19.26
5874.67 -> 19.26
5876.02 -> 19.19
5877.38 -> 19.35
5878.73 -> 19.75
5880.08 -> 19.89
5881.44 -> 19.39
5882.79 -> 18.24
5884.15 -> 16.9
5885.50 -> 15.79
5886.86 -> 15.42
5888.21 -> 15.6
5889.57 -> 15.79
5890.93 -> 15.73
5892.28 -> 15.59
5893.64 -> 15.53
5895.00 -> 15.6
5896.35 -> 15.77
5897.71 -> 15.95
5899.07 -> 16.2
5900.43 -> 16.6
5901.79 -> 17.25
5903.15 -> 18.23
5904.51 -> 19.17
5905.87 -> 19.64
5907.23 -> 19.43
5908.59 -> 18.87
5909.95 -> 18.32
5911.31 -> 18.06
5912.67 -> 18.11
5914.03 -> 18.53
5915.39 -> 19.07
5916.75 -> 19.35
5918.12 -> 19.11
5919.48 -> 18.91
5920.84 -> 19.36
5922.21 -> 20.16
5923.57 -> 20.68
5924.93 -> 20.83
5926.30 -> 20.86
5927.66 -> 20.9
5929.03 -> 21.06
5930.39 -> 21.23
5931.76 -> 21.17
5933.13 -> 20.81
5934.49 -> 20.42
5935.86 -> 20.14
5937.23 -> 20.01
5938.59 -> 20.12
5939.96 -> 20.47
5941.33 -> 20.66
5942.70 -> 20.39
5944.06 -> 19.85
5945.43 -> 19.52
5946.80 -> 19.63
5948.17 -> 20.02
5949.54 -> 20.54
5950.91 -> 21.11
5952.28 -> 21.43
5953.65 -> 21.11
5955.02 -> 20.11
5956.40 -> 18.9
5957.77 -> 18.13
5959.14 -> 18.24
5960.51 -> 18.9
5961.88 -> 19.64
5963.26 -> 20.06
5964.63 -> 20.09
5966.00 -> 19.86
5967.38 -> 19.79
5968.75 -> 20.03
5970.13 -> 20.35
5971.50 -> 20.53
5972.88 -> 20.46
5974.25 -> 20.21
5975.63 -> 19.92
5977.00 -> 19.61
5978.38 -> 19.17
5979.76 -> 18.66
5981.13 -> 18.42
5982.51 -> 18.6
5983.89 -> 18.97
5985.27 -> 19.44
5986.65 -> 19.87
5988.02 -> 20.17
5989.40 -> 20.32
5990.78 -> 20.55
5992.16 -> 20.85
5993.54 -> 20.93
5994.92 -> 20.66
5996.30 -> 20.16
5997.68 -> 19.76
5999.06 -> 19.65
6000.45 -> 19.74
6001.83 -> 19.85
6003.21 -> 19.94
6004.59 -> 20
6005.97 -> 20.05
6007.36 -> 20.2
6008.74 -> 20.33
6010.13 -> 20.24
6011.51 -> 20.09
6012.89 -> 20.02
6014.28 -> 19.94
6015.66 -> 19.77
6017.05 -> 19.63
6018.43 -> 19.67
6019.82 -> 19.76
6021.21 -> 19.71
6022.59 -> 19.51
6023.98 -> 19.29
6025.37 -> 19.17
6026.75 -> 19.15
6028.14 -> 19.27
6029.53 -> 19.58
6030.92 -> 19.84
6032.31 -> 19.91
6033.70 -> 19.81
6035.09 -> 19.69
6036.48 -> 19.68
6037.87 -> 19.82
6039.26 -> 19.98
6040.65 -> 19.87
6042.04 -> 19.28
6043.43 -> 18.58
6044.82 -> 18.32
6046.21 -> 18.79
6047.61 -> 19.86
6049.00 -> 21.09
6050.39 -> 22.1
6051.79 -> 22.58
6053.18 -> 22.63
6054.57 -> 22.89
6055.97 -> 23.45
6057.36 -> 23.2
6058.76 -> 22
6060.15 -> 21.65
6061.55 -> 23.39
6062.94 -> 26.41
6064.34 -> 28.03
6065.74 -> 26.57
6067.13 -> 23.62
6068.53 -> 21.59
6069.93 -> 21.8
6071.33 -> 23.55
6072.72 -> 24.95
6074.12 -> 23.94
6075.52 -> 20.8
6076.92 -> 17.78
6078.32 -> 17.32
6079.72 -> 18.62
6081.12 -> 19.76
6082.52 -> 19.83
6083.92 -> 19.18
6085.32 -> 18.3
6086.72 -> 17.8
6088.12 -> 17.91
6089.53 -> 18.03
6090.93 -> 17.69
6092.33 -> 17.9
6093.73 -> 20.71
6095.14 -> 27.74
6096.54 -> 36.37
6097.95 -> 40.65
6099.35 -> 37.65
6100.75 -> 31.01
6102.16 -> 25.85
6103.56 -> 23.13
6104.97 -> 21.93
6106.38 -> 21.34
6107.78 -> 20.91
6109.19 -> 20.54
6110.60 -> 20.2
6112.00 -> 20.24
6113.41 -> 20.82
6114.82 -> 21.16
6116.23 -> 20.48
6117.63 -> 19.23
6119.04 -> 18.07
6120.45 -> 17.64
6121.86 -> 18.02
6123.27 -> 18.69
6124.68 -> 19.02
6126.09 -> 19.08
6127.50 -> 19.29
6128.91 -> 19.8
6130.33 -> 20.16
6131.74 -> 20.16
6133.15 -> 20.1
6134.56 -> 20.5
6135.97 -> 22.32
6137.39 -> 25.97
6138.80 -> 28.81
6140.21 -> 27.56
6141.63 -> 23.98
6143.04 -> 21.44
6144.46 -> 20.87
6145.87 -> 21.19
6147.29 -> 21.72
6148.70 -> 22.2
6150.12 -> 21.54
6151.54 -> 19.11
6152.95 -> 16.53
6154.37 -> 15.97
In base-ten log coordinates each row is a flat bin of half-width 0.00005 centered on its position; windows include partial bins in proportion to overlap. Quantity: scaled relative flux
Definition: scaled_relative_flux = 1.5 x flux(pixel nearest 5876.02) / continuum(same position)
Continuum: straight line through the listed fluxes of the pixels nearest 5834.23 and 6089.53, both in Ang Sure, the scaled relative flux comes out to 1.48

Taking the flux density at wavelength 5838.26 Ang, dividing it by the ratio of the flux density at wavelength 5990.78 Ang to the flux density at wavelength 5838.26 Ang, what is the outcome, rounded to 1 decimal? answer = 20.4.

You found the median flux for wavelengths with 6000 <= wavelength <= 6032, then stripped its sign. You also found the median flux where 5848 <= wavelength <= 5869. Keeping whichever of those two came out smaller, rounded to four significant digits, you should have 19.74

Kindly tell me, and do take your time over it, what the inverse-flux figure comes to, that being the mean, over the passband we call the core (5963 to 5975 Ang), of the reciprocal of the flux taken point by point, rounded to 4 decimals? 0.0496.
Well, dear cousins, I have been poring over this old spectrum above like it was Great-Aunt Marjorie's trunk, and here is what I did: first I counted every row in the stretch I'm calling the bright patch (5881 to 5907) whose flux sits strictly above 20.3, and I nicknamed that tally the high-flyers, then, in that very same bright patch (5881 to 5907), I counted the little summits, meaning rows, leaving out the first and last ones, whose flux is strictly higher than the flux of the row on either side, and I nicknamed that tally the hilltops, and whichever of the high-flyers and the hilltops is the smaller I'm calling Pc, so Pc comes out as 0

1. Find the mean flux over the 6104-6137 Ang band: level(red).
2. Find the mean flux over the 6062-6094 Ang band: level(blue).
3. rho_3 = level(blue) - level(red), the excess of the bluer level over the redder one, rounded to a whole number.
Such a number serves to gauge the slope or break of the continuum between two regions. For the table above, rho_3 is 1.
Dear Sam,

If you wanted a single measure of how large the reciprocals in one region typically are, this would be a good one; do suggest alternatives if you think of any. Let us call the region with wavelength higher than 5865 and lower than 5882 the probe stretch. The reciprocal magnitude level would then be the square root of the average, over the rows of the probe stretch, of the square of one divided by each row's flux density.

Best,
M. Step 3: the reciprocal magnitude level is 0.0519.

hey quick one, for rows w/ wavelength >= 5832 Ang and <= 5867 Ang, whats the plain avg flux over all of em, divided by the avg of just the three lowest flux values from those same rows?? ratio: 1.04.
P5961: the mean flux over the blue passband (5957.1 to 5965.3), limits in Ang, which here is 19.2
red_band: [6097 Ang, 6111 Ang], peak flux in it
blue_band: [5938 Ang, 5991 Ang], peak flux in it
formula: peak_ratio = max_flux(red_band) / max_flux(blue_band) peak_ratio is 1.9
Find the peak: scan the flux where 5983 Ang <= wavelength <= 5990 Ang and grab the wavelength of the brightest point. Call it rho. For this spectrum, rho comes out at 5989.40 Ang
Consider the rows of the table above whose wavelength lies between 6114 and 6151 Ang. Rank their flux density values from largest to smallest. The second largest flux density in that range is 27.56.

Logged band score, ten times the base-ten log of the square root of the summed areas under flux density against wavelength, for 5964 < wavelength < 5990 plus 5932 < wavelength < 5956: 15.0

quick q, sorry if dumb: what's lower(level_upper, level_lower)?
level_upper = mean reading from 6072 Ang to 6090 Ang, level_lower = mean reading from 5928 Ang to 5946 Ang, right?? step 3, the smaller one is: 19.6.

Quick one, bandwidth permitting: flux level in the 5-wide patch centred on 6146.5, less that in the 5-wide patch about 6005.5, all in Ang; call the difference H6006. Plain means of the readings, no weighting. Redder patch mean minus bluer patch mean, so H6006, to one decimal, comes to 1.4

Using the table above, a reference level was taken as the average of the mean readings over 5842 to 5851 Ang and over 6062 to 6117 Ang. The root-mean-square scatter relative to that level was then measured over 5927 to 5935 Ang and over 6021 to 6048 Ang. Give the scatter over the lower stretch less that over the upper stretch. -1.5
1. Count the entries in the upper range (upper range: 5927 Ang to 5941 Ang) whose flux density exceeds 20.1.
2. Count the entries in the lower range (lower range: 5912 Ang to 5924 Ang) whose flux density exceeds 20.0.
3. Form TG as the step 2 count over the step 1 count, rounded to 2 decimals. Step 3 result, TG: 0.22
